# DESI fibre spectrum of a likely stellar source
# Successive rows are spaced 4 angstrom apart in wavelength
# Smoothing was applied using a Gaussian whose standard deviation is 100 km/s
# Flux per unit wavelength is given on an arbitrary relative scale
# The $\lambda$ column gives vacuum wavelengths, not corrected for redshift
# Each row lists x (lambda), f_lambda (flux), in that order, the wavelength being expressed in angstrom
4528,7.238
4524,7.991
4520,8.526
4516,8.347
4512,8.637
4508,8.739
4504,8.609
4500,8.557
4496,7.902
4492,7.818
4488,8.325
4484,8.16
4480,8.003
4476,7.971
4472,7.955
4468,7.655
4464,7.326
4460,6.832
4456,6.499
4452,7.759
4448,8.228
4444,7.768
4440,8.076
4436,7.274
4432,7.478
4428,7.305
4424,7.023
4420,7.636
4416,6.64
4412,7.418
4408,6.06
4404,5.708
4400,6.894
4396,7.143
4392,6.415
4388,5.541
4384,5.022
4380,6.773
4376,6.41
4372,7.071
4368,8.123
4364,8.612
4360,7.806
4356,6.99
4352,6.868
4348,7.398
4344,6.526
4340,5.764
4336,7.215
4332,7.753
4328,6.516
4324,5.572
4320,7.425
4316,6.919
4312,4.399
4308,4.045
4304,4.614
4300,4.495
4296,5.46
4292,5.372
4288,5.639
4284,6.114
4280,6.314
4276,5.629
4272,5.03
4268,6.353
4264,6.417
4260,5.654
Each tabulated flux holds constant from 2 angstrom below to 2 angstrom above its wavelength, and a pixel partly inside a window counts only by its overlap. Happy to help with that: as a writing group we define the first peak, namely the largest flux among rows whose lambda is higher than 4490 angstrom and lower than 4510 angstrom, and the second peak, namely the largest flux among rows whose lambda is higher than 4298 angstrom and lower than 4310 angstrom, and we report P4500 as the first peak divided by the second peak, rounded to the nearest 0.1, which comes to 1.9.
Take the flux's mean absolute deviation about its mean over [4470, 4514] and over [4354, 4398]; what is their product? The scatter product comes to 0.24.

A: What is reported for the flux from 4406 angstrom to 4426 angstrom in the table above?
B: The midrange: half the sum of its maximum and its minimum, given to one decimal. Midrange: 6.8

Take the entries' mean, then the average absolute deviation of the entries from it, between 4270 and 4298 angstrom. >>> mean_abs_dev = 0.32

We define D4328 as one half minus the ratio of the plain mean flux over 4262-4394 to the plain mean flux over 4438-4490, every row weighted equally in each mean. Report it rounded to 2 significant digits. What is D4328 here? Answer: -0.31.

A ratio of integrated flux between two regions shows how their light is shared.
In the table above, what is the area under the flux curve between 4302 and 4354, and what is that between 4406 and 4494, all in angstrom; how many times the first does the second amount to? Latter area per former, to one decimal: 2.0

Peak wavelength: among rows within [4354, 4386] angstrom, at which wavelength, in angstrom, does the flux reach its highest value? 4364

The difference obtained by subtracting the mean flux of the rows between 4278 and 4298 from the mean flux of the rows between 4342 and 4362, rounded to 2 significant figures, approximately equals 1.3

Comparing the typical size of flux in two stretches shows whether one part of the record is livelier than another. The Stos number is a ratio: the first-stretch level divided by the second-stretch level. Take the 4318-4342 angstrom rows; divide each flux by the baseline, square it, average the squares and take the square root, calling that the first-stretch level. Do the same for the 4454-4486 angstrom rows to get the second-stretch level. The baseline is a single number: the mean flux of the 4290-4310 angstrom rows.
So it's 0.893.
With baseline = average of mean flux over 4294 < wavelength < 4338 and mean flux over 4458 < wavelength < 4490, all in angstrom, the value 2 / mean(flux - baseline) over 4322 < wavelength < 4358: -24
